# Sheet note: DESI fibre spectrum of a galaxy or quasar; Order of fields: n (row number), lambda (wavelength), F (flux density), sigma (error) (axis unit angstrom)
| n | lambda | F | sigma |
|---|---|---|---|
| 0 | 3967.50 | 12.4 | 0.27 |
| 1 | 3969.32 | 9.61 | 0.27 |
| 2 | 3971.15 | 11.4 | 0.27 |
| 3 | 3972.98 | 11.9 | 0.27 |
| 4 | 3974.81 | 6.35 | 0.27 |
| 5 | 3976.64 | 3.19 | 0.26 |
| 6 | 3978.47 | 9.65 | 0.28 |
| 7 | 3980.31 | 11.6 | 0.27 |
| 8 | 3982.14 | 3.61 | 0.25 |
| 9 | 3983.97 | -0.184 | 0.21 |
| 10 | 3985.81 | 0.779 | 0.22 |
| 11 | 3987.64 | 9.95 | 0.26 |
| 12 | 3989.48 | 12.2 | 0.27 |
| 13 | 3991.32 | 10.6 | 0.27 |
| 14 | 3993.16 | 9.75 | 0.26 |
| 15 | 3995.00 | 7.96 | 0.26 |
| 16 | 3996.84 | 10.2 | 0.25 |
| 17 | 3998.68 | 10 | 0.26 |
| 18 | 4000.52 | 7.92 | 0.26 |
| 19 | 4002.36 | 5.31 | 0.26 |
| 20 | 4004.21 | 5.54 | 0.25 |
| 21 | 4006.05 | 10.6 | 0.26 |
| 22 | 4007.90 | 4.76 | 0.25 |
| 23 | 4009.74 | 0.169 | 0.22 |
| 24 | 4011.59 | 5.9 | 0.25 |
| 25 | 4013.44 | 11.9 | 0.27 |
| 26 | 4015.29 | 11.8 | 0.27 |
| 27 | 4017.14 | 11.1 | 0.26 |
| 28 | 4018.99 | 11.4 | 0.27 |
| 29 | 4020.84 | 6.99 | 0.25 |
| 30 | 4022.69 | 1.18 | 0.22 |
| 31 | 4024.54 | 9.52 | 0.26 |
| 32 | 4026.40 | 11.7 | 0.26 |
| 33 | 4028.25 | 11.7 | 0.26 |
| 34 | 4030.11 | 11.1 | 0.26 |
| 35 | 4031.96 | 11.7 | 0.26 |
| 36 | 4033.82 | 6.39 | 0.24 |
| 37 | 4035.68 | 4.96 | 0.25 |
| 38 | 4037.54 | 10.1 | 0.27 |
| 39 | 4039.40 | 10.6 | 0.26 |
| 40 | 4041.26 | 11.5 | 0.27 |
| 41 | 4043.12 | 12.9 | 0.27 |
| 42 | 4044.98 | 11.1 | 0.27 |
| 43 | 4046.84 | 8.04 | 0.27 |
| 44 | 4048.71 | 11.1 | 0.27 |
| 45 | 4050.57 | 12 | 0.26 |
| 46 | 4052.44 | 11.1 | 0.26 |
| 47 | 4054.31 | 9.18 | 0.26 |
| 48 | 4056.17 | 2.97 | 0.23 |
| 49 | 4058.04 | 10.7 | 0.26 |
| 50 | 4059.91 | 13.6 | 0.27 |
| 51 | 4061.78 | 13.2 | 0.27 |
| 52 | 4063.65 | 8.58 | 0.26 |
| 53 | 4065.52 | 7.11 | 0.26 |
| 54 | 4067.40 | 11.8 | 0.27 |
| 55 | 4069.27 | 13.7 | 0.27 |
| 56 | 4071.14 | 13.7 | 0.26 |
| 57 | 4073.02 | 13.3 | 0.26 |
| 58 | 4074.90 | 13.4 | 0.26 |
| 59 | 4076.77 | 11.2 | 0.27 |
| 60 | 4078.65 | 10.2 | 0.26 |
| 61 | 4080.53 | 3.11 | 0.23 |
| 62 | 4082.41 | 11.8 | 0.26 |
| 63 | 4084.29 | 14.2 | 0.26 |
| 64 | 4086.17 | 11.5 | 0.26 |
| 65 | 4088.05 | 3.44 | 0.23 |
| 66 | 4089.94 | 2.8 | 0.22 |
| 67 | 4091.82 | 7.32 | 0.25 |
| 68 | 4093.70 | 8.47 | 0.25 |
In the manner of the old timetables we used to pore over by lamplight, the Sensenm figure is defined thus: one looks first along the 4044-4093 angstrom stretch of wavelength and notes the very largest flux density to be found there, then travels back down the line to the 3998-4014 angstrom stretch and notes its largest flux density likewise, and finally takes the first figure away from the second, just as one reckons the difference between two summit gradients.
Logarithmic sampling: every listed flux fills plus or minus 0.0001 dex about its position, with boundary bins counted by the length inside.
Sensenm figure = -2.30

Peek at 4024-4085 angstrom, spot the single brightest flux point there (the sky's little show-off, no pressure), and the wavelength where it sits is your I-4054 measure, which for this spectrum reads 4084.29 angstrom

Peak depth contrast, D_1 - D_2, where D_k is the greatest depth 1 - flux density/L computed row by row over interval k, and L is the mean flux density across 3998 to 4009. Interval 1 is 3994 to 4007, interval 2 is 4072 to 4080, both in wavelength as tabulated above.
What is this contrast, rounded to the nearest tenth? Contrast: 0.7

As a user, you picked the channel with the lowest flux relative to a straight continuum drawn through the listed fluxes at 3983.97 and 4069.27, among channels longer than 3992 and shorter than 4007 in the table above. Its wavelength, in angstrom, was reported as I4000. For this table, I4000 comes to 4004.21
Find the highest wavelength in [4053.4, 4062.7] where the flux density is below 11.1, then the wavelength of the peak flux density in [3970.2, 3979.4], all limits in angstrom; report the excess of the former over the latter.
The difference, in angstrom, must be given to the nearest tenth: 85.1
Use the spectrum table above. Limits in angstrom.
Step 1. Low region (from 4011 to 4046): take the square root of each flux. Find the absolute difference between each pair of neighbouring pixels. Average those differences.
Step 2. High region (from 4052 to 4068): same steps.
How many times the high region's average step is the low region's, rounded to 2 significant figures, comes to 1.4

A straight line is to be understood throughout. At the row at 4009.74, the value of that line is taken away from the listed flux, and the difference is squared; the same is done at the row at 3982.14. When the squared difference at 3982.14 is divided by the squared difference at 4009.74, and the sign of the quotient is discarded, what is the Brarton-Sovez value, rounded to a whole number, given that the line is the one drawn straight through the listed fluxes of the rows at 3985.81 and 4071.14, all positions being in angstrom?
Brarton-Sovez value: 1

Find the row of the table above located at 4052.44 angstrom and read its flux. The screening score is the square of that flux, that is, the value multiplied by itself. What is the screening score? 123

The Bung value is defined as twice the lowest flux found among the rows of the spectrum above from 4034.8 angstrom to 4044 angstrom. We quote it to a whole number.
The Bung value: 10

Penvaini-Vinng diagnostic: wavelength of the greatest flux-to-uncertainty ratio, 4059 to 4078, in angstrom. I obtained 4071.14 angstrom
